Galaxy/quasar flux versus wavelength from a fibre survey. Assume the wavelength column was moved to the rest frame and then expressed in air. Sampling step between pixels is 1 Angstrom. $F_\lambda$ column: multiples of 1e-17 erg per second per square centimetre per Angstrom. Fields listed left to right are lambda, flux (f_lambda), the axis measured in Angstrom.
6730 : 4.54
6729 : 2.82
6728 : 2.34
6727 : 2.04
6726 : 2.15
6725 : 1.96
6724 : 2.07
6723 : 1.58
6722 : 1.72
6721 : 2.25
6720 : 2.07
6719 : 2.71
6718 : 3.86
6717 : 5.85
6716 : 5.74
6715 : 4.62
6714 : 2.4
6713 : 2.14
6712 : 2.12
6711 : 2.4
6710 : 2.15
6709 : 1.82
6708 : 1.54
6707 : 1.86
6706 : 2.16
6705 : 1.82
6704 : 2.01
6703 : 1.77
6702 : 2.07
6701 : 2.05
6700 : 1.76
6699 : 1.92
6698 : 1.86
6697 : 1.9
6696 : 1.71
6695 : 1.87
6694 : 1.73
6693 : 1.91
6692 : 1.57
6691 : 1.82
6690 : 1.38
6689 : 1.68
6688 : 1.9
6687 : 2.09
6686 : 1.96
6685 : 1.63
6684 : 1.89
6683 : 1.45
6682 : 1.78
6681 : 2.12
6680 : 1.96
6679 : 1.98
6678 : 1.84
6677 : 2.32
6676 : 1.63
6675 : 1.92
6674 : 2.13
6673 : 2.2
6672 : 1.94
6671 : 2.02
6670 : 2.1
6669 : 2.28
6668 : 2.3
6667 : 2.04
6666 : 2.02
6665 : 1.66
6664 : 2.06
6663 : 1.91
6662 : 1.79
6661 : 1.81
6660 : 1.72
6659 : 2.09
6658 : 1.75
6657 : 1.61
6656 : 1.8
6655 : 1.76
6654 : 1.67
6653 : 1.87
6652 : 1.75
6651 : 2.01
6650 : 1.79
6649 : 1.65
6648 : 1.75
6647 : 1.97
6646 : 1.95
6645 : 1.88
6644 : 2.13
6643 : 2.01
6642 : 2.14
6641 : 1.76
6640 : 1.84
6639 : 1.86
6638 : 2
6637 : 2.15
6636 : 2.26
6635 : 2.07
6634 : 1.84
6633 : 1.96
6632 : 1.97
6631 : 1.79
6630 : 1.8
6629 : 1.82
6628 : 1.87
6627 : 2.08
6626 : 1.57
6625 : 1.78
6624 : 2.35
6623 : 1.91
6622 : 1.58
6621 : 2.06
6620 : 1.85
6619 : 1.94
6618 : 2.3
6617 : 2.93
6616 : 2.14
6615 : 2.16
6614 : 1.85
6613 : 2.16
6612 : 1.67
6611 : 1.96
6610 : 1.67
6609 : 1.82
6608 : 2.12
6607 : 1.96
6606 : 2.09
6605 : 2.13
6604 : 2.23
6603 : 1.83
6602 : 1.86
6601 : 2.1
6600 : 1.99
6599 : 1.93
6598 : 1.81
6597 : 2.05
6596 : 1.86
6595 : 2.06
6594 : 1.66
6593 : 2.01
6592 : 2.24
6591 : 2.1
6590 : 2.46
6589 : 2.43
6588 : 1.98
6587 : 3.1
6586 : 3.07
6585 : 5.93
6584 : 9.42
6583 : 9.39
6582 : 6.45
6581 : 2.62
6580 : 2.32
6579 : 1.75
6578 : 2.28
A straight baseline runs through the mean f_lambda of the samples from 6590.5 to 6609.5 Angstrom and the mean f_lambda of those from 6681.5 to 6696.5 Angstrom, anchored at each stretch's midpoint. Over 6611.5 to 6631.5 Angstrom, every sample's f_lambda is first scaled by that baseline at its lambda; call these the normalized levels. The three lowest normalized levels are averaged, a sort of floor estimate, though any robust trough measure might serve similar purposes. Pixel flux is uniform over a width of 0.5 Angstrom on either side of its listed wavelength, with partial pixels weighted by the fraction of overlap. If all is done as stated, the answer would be 0.83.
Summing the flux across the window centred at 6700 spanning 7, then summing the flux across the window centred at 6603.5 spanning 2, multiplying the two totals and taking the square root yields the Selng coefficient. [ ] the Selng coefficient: 7.4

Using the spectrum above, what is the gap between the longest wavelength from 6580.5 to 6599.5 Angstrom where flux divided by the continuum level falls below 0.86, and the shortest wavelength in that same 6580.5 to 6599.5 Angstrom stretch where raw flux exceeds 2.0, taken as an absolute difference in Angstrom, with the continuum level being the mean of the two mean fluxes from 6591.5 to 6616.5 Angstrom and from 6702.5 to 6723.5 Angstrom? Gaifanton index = 18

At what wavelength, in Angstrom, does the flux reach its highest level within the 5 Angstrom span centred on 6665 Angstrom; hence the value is 6664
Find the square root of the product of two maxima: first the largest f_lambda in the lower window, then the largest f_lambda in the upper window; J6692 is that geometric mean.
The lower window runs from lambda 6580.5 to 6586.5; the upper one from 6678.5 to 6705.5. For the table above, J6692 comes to 4.47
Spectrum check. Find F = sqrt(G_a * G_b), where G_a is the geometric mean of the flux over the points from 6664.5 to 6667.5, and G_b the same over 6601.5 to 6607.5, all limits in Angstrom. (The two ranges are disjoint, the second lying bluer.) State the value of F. 1.95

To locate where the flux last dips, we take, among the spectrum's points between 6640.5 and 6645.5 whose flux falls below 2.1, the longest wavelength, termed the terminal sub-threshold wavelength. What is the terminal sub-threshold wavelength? 6645 Angstrom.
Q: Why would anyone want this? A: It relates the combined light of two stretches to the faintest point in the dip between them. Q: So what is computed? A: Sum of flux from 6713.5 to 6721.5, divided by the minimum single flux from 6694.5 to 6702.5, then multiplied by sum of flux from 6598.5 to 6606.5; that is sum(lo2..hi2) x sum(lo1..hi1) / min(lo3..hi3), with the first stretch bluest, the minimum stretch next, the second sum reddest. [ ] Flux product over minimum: 279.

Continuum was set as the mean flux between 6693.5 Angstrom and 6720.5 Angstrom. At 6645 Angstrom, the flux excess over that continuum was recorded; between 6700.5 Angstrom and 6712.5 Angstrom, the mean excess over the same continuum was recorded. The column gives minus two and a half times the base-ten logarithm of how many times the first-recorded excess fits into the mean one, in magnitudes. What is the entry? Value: 0.22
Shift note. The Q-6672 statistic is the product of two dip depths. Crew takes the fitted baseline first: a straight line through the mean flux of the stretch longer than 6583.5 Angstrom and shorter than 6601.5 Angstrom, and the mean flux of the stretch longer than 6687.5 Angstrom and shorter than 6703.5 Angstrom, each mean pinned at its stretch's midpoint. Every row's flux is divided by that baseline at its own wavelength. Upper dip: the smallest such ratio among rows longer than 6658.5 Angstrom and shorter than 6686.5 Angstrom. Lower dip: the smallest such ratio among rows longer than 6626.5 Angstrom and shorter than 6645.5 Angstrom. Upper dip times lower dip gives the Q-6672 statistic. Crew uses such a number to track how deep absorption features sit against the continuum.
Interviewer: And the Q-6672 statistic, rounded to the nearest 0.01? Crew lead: 0.56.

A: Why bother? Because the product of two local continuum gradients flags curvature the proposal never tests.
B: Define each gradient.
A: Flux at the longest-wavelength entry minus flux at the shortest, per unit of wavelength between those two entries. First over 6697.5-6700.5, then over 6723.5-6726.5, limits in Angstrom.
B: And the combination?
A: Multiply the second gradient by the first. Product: -0.002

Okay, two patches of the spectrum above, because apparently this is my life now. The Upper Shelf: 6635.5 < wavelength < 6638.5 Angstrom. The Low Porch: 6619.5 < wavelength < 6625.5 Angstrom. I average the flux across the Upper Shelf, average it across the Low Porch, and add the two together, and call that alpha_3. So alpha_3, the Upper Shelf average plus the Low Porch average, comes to 4.06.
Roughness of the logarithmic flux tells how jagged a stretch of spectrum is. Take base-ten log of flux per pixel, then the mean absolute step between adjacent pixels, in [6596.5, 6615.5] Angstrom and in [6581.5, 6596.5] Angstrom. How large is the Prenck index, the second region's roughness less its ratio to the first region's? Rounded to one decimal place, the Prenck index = -1.9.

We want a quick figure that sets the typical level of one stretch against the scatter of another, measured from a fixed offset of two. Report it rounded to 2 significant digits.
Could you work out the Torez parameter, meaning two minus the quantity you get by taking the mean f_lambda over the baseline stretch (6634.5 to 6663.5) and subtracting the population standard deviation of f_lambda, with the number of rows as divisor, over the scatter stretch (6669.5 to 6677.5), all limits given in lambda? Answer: 0.31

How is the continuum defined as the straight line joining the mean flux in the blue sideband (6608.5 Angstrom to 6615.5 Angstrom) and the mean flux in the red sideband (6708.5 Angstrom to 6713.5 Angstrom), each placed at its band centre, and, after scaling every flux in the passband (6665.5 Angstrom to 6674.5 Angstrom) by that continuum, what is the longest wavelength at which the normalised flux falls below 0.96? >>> 6672 Angstrom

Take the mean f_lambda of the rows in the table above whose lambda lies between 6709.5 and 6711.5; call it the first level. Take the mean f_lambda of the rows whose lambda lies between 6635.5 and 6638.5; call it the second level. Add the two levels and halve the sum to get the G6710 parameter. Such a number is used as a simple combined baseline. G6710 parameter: 2.21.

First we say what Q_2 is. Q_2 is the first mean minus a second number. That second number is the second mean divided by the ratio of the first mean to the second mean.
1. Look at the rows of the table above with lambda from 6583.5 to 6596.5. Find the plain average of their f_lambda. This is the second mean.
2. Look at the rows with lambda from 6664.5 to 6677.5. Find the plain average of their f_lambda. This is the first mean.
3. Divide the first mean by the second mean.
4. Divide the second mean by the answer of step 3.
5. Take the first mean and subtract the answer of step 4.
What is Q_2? -2.7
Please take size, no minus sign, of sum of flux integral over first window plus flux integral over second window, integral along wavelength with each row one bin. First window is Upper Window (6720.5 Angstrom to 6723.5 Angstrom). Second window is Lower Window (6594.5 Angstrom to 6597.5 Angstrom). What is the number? 11.5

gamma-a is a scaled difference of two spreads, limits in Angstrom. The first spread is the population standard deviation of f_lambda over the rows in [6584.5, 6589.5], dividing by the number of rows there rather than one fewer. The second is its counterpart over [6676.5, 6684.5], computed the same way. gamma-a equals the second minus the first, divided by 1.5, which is -0.76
